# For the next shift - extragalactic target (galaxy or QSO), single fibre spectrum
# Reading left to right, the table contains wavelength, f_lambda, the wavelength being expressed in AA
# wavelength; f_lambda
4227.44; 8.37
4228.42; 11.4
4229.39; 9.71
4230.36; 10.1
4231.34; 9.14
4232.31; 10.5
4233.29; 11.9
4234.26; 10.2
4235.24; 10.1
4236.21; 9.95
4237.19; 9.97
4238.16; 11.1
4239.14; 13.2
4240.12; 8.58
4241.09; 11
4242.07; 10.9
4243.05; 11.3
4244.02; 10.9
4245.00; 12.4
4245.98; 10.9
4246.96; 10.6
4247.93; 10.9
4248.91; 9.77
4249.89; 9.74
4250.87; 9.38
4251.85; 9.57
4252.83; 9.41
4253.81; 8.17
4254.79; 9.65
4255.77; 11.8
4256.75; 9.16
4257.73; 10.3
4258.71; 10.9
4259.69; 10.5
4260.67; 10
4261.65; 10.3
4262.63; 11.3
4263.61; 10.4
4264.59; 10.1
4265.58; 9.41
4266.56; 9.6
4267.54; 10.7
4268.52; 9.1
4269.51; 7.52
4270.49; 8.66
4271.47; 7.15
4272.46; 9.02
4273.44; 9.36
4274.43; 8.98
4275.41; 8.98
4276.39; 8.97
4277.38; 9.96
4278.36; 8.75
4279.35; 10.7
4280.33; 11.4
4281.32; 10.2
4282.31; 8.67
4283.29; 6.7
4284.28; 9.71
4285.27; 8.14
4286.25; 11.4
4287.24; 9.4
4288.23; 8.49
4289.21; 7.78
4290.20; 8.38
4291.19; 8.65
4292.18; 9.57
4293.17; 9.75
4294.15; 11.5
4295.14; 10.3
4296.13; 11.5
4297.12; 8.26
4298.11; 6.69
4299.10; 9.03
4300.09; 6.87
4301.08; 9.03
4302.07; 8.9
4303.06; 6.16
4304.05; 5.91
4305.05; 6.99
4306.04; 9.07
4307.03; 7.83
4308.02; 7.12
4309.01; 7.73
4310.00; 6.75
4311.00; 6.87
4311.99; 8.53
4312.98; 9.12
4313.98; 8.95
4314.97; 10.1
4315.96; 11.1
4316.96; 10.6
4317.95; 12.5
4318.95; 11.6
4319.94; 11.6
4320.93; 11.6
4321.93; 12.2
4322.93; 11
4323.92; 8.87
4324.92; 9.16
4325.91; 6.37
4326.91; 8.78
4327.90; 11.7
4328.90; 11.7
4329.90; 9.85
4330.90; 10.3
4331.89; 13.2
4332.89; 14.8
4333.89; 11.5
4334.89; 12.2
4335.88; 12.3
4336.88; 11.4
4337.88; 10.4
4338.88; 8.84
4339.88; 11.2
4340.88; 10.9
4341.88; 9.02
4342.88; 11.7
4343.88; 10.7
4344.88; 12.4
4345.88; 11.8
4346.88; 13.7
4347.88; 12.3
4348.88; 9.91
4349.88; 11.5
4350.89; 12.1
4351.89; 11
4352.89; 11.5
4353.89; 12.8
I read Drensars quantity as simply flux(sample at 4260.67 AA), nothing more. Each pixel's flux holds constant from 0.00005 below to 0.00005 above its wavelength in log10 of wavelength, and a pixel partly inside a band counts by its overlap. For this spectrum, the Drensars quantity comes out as 10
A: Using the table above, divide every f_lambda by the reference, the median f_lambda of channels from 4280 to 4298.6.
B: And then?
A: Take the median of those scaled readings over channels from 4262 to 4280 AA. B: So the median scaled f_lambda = 0.98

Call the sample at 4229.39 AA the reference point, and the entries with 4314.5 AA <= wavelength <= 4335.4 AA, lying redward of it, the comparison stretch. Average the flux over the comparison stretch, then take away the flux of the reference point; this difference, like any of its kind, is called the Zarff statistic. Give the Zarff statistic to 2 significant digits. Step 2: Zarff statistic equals 1.3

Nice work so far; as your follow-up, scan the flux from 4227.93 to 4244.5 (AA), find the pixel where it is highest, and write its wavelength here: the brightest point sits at 4239.14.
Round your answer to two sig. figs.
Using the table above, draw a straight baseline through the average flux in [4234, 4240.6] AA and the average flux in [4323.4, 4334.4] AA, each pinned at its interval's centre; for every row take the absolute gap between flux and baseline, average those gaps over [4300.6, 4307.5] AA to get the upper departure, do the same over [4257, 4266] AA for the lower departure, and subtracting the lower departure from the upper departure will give 2.4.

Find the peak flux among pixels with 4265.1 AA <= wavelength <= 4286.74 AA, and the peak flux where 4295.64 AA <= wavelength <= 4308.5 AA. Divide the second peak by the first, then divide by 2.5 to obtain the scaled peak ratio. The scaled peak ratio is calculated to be 0.40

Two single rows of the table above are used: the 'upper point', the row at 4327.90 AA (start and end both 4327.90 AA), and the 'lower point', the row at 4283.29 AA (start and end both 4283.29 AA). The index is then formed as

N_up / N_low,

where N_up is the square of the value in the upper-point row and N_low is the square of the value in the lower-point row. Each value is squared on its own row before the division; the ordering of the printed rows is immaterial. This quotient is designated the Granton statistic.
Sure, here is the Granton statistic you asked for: 3.0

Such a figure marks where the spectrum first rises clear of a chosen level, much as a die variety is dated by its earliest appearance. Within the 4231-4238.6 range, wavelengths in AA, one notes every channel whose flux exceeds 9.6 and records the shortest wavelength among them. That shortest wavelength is 4232.31 AA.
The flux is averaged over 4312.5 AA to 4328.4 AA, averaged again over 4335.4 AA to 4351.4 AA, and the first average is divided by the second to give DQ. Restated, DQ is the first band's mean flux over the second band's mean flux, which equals 0.92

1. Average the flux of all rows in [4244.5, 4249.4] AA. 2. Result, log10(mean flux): 1.04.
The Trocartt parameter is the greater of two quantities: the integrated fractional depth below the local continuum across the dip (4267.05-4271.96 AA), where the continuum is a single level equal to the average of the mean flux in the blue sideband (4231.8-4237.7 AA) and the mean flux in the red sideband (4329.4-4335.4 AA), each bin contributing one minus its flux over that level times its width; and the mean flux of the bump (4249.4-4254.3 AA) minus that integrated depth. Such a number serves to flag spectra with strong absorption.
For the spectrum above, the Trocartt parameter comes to 8.1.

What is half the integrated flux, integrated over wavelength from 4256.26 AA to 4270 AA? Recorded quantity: 68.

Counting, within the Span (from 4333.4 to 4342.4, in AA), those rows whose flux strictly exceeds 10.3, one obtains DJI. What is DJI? 7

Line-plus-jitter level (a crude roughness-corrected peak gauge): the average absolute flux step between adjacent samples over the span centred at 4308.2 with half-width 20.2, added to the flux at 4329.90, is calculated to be 11.1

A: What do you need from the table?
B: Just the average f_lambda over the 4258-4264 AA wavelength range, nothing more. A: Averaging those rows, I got 10.6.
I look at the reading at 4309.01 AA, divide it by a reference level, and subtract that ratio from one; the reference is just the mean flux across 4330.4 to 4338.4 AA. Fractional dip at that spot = 0.36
